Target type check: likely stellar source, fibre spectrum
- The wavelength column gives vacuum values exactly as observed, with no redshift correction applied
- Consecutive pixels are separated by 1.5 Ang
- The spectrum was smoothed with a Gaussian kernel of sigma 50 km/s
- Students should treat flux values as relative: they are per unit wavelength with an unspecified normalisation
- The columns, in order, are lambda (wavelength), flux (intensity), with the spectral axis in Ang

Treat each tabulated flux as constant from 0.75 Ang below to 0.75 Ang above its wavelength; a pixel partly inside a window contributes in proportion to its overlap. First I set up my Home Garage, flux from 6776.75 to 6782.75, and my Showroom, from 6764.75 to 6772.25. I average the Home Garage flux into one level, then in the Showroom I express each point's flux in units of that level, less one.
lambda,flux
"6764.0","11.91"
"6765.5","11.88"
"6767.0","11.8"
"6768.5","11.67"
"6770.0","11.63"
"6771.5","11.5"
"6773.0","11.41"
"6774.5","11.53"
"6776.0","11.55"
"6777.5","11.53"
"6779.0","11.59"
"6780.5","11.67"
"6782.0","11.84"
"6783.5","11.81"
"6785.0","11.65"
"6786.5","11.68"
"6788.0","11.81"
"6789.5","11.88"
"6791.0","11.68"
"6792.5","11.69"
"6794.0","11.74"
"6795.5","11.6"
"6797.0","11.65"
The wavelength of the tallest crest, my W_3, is 6765.5 Ang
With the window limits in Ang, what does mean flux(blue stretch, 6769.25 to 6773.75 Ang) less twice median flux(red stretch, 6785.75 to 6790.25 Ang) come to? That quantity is -12.1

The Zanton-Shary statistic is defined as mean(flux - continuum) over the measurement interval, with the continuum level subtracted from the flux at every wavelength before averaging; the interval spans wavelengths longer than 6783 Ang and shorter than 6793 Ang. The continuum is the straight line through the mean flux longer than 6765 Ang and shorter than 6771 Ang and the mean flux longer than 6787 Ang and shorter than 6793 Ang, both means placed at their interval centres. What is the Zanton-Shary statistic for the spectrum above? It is -0.02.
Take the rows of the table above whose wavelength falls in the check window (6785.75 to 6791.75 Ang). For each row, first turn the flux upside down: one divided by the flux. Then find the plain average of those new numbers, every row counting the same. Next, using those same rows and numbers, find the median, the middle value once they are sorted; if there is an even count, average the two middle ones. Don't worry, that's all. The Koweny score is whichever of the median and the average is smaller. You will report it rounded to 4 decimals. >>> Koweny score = 0.0850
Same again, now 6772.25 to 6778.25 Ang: 0.0867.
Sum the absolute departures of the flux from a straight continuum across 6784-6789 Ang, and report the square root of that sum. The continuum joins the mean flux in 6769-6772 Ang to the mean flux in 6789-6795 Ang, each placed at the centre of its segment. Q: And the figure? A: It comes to 0.4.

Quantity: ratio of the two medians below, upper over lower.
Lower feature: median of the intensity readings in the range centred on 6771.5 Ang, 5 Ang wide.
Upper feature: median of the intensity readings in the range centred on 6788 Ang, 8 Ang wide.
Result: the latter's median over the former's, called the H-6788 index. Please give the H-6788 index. 1.016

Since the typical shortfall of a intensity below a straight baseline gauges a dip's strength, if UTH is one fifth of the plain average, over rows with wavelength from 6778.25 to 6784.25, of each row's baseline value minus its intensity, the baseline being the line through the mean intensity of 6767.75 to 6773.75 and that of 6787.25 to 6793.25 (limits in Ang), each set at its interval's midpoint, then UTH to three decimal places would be -0.012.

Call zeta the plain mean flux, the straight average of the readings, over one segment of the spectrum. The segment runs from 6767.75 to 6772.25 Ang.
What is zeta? 11.6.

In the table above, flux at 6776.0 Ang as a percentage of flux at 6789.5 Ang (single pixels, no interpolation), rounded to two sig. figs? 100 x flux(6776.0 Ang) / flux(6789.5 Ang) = 97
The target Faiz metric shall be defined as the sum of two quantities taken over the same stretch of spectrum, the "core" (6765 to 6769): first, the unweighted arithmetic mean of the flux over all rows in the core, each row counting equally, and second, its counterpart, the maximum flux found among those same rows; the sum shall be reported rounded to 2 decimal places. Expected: 23.66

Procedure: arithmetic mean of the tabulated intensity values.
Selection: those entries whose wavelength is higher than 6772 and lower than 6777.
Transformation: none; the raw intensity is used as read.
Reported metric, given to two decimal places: 11.50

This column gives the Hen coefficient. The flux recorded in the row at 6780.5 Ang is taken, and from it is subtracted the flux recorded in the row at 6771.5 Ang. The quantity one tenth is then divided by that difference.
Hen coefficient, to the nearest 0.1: 0.6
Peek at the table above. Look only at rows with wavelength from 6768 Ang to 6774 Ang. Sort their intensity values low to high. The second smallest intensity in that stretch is 11.5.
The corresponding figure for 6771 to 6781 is 11.5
